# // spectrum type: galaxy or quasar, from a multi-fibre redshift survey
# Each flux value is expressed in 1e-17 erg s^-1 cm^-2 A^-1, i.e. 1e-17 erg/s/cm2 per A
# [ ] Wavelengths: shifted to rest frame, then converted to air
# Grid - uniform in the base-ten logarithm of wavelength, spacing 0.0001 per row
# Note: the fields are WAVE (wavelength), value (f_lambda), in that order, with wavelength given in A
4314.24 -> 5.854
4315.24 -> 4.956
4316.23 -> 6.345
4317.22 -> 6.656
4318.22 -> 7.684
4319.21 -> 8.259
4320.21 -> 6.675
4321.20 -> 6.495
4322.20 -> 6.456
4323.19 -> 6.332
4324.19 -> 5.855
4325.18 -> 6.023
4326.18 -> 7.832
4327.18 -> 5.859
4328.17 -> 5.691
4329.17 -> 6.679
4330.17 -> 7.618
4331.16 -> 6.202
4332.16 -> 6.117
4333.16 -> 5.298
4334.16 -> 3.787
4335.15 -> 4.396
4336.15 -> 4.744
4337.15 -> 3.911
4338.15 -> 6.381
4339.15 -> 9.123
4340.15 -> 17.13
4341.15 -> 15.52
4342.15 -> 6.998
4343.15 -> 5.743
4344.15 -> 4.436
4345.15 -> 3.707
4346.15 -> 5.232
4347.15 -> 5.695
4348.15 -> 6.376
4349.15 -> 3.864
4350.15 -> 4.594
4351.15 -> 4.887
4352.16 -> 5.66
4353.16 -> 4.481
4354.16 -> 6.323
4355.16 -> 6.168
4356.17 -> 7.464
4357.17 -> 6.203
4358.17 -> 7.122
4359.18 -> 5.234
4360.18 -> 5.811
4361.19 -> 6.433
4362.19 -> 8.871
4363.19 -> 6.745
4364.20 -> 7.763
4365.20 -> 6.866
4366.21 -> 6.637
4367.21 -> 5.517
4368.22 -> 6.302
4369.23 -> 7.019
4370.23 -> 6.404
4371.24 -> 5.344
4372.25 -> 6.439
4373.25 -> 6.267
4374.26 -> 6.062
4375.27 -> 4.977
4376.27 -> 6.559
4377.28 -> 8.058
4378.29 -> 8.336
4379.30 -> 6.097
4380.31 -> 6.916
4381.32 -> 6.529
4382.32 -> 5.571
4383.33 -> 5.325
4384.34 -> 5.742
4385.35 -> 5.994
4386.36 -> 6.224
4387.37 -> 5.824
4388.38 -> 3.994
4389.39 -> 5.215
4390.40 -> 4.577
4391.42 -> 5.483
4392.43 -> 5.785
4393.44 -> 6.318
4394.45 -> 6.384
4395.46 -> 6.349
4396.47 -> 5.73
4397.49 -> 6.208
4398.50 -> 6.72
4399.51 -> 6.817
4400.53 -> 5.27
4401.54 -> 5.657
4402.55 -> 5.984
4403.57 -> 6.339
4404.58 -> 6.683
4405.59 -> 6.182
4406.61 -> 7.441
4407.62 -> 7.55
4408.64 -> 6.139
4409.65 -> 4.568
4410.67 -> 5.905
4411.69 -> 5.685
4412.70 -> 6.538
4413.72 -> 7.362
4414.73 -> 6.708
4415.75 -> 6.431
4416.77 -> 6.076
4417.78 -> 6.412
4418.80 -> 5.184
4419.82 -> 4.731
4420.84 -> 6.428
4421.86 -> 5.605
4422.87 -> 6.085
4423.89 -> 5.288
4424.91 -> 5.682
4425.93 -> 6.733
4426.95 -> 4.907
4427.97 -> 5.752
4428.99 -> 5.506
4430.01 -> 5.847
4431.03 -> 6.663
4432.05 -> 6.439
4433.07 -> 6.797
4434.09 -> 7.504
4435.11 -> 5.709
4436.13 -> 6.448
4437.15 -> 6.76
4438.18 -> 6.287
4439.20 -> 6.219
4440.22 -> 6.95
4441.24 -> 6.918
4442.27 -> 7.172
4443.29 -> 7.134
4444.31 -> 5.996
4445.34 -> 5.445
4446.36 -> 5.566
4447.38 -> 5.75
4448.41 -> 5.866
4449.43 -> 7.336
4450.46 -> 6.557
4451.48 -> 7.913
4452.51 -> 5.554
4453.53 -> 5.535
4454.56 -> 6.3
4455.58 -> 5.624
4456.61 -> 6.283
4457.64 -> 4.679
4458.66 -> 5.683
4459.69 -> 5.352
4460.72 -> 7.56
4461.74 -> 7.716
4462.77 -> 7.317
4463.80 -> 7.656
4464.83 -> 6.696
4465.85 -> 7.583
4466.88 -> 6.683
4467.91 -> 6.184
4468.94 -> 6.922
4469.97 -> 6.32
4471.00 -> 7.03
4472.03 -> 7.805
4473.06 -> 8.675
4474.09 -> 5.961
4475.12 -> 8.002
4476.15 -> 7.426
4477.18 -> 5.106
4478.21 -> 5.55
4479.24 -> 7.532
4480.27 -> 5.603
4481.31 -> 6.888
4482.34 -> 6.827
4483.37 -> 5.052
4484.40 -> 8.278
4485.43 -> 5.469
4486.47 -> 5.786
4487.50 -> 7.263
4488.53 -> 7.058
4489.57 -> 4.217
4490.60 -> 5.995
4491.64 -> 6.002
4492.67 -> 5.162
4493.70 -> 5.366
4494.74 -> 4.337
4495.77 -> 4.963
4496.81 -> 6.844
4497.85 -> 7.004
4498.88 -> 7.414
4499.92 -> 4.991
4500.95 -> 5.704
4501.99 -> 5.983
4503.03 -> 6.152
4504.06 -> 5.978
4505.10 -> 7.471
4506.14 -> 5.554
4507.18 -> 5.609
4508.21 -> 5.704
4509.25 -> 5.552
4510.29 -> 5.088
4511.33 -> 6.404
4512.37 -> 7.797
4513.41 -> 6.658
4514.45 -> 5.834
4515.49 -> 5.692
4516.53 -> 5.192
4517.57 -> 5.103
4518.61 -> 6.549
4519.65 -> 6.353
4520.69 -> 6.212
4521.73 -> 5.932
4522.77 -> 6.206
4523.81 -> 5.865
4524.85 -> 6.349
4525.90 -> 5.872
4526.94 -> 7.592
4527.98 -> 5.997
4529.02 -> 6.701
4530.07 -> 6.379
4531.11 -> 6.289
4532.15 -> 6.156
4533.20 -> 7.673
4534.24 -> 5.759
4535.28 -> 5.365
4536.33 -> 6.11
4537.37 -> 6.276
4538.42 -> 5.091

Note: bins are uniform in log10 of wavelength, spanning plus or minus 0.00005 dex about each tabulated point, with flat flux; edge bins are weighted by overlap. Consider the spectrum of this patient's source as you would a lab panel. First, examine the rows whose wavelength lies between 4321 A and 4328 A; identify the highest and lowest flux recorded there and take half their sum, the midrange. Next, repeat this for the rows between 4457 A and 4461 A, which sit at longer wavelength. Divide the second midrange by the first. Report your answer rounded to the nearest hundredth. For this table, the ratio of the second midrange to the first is 0.89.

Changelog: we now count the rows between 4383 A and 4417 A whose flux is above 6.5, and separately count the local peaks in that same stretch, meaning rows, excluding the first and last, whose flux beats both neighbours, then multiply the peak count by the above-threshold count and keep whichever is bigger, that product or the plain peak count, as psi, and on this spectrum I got 64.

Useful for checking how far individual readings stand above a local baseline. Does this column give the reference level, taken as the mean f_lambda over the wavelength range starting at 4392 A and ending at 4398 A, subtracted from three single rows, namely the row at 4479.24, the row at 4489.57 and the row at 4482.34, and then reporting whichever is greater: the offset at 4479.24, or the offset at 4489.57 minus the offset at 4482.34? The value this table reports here 1.4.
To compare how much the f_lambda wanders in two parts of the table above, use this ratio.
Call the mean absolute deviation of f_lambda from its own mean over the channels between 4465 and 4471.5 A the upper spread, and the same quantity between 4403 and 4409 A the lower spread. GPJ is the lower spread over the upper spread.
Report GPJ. 1.3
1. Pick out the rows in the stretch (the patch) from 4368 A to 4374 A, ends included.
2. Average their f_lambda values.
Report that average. 6.3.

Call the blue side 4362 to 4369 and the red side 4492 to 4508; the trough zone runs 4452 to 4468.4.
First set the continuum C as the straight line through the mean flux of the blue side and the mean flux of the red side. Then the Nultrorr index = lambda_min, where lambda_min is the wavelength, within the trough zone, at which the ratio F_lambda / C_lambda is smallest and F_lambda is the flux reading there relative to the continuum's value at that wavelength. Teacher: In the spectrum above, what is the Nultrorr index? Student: 4457.64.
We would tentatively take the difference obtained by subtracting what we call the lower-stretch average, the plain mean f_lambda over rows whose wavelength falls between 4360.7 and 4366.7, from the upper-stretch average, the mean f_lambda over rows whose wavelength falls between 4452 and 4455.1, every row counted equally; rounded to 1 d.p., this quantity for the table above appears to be -1.4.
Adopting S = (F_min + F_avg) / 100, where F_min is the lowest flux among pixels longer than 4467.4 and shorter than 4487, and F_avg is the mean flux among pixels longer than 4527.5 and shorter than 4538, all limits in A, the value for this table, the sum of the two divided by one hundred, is 0.113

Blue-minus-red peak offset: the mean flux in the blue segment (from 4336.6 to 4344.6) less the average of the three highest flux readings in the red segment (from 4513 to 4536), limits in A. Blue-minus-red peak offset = 1.3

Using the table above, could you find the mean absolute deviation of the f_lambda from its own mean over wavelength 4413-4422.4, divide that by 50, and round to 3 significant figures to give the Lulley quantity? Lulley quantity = 0.0125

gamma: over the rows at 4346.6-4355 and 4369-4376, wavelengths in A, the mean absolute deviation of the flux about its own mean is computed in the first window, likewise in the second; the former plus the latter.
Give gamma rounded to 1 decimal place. 1.3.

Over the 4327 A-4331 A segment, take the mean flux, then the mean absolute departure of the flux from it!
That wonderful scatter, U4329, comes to 0.69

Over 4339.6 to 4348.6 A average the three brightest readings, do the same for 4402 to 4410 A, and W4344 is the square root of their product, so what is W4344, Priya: 9.8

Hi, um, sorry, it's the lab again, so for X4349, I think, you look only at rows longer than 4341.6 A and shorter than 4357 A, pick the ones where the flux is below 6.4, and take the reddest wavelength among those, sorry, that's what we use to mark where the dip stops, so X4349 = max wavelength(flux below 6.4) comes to 4355.16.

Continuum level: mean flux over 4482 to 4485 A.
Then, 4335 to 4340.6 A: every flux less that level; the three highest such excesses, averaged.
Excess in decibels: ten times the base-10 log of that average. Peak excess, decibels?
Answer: 6.2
